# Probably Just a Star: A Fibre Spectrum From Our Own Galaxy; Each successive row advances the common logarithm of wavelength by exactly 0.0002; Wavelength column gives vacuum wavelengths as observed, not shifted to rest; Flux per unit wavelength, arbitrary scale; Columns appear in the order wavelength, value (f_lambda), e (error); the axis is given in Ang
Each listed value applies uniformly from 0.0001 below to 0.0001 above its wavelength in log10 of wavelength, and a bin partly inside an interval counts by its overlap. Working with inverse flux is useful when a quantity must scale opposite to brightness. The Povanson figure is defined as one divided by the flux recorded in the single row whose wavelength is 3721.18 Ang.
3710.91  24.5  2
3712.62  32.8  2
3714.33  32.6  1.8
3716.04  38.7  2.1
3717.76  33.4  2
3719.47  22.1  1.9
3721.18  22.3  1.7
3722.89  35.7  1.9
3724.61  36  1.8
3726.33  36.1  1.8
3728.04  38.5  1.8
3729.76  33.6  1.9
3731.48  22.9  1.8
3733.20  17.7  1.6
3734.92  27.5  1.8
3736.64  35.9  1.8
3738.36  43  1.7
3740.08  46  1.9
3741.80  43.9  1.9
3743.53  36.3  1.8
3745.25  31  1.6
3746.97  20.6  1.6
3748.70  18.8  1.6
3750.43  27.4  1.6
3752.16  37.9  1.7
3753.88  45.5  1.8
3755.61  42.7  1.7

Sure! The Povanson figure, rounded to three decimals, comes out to 0.045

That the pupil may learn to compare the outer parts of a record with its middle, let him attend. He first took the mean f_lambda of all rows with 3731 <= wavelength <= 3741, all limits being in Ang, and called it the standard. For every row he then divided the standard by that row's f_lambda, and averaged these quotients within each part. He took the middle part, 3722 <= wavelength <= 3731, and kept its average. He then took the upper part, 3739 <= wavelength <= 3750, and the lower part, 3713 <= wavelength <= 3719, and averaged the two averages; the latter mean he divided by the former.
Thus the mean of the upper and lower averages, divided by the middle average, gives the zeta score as 1.1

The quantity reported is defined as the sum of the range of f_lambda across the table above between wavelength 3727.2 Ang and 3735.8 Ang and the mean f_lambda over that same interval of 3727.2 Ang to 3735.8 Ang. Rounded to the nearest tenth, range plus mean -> 48.8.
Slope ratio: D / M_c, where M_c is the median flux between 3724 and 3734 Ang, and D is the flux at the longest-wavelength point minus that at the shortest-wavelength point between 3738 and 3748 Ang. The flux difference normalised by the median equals -0.64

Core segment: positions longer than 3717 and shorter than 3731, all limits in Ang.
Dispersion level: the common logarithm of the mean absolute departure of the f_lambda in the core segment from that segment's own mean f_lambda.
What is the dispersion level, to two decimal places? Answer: 0.70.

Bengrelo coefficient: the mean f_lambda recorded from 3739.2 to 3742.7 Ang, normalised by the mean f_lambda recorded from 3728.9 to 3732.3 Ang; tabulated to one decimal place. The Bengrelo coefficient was 1.6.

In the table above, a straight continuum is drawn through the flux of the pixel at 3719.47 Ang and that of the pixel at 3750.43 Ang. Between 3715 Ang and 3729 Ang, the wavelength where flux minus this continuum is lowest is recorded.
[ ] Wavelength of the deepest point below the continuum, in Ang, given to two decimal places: 3721.18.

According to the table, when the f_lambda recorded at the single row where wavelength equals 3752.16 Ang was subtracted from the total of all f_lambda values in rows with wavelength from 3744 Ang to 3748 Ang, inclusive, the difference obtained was 14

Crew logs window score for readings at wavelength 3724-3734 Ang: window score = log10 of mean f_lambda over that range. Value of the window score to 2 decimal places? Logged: 1.49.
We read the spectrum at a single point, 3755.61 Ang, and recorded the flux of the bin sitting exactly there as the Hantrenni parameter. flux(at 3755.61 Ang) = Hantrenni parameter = 42.7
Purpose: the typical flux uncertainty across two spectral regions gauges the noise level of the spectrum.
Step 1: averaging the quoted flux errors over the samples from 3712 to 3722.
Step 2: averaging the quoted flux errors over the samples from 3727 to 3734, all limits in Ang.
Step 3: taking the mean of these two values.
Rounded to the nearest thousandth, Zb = 1.846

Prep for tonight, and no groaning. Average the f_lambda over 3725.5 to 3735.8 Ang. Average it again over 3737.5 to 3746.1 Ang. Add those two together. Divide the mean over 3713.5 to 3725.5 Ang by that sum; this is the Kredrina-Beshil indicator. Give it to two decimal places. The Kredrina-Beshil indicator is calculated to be 0.45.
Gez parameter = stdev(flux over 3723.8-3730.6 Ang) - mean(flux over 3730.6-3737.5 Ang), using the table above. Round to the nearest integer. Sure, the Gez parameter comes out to -24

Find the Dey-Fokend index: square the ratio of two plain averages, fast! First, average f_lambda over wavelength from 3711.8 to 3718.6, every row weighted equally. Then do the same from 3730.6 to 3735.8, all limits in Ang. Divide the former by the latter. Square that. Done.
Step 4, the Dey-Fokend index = 2.3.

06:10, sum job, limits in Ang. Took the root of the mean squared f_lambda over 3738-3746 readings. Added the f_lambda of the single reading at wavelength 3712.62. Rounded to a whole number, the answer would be 73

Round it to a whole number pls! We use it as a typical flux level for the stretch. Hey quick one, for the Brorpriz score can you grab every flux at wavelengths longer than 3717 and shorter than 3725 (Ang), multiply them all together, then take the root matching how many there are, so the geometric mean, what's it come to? 29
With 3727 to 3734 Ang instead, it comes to 27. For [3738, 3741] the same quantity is 44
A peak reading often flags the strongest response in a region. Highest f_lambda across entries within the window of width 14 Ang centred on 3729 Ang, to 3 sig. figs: 38.5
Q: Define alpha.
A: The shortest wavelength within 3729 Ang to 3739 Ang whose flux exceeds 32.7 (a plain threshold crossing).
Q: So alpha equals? 3729.76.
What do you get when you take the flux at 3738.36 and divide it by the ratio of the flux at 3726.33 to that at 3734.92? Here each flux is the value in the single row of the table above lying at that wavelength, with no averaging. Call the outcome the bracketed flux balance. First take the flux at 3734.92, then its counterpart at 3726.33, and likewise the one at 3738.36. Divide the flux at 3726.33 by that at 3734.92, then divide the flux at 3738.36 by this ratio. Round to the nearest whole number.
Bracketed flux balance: 33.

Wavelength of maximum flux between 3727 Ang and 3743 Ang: 3740.08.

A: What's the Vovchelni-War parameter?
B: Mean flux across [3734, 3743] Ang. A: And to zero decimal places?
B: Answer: 39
